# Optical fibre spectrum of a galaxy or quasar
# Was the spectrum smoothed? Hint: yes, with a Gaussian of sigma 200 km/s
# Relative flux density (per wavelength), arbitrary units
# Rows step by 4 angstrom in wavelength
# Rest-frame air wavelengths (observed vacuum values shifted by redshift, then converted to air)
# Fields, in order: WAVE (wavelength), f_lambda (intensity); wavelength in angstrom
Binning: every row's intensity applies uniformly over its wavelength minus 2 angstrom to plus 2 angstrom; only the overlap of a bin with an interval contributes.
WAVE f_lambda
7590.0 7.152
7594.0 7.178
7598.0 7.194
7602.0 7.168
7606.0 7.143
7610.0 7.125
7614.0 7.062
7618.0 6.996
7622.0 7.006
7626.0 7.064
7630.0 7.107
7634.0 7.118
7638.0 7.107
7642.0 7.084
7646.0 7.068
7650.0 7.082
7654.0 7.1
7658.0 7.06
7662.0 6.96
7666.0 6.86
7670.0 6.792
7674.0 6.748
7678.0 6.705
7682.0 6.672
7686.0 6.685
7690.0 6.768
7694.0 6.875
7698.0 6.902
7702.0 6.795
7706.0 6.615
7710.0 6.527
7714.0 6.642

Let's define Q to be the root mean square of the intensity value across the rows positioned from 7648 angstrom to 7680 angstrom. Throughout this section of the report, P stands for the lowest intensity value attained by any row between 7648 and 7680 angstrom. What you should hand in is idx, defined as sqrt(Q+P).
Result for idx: 3.69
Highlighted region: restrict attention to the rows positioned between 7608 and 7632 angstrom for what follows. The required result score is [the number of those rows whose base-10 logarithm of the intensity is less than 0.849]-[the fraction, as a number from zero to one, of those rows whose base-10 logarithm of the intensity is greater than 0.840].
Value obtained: 2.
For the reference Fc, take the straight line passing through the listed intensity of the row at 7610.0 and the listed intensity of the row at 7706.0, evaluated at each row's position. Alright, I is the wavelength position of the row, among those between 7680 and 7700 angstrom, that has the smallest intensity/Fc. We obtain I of 7682.0 angstrom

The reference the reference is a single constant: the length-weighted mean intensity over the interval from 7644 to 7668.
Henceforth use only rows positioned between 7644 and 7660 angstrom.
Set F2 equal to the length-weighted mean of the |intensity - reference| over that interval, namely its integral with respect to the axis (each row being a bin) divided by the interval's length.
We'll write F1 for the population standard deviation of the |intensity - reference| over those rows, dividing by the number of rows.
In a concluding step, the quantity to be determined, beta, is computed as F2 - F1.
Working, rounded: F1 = 0.015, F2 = 0.06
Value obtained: 0.041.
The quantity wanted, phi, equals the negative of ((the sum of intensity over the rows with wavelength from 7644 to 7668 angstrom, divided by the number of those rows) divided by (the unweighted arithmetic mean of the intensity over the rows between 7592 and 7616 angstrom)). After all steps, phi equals -0.983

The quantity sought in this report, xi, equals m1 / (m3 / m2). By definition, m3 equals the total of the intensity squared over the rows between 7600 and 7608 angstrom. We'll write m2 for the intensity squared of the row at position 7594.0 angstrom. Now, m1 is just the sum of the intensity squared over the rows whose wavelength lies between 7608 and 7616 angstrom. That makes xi 51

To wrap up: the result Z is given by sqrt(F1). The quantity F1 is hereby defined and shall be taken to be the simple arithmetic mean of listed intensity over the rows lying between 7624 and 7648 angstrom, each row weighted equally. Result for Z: 2.66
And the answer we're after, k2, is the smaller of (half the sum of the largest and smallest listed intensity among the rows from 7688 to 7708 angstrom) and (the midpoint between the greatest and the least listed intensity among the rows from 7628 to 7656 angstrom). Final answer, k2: 6.76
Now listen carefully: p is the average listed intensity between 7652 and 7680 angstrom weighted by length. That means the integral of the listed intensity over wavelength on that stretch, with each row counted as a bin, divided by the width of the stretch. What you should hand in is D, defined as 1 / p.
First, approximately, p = 6.89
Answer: 0.145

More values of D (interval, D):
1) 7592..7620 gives 0.140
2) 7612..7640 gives 0.142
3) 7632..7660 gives 0.141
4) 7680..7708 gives 0.148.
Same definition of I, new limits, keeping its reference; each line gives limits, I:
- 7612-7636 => 7618.0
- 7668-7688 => 7682.0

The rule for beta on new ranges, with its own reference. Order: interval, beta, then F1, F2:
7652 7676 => 0.052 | 0.088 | 0.14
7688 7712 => 0.140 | 0.135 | 0.27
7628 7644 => 0.070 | 0.012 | 0.08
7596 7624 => 0.032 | 0.058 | 0.09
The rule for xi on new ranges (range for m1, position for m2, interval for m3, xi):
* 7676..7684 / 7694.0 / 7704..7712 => 49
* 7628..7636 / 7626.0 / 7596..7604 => 49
